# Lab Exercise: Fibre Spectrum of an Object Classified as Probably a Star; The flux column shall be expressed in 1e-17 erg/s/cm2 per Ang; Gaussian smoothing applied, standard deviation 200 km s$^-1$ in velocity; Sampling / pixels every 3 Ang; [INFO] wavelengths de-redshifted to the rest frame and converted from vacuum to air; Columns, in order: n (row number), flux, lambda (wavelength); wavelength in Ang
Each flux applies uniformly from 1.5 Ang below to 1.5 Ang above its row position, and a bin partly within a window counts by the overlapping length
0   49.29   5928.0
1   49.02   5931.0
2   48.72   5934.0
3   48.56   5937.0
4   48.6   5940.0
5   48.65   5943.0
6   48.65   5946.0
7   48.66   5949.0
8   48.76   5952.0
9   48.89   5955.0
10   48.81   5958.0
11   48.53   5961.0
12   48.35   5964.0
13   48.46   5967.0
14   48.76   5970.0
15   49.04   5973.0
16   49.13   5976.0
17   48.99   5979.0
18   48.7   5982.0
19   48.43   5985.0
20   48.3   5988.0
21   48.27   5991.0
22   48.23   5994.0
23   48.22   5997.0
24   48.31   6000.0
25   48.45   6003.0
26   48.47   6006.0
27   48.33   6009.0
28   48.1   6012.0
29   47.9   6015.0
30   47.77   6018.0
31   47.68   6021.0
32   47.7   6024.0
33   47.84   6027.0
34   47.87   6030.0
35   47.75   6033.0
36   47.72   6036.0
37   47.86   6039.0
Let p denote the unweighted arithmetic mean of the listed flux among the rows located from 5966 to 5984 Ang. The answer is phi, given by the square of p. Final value 2386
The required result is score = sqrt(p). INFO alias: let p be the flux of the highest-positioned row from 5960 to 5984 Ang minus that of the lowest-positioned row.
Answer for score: 0.412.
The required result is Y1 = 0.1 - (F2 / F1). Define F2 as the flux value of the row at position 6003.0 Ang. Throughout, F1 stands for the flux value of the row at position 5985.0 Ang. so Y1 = -0.900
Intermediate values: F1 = 48.43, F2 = 48.45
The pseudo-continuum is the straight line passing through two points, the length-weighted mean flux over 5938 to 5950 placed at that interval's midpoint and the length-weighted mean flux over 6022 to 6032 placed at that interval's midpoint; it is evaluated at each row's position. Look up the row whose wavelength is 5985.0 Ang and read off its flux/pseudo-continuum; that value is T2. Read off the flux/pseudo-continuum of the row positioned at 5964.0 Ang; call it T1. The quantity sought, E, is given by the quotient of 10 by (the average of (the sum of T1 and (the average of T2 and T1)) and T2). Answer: 6.66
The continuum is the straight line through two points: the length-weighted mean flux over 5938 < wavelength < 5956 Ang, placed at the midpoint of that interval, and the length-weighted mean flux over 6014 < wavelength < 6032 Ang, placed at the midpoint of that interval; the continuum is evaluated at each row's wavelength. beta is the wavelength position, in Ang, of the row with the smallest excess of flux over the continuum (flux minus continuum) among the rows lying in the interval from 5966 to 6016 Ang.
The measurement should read 5967.0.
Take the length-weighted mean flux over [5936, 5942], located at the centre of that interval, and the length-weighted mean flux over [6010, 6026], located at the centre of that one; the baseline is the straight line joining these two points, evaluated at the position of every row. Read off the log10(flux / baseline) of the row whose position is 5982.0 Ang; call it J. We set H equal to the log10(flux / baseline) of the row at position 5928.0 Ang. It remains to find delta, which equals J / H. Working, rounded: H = 0.0053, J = 0.0046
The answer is 0.9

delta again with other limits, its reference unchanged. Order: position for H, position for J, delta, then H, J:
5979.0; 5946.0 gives 0.2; 0.0070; 0.0011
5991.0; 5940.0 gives 0.1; 0.0015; 0.0002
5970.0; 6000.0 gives 0.6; 0.0041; 0.0027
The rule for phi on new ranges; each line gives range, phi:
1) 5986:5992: 2331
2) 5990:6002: 2329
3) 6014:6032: 2284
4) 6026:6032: 2290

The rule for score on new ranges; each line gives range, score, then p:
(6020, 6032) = 0.436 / 0.19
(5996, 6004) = 0.480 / 0.23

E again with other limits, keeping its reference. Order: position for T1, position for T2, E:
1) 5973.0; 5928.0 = 6.59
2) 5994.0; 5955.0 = 6.63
